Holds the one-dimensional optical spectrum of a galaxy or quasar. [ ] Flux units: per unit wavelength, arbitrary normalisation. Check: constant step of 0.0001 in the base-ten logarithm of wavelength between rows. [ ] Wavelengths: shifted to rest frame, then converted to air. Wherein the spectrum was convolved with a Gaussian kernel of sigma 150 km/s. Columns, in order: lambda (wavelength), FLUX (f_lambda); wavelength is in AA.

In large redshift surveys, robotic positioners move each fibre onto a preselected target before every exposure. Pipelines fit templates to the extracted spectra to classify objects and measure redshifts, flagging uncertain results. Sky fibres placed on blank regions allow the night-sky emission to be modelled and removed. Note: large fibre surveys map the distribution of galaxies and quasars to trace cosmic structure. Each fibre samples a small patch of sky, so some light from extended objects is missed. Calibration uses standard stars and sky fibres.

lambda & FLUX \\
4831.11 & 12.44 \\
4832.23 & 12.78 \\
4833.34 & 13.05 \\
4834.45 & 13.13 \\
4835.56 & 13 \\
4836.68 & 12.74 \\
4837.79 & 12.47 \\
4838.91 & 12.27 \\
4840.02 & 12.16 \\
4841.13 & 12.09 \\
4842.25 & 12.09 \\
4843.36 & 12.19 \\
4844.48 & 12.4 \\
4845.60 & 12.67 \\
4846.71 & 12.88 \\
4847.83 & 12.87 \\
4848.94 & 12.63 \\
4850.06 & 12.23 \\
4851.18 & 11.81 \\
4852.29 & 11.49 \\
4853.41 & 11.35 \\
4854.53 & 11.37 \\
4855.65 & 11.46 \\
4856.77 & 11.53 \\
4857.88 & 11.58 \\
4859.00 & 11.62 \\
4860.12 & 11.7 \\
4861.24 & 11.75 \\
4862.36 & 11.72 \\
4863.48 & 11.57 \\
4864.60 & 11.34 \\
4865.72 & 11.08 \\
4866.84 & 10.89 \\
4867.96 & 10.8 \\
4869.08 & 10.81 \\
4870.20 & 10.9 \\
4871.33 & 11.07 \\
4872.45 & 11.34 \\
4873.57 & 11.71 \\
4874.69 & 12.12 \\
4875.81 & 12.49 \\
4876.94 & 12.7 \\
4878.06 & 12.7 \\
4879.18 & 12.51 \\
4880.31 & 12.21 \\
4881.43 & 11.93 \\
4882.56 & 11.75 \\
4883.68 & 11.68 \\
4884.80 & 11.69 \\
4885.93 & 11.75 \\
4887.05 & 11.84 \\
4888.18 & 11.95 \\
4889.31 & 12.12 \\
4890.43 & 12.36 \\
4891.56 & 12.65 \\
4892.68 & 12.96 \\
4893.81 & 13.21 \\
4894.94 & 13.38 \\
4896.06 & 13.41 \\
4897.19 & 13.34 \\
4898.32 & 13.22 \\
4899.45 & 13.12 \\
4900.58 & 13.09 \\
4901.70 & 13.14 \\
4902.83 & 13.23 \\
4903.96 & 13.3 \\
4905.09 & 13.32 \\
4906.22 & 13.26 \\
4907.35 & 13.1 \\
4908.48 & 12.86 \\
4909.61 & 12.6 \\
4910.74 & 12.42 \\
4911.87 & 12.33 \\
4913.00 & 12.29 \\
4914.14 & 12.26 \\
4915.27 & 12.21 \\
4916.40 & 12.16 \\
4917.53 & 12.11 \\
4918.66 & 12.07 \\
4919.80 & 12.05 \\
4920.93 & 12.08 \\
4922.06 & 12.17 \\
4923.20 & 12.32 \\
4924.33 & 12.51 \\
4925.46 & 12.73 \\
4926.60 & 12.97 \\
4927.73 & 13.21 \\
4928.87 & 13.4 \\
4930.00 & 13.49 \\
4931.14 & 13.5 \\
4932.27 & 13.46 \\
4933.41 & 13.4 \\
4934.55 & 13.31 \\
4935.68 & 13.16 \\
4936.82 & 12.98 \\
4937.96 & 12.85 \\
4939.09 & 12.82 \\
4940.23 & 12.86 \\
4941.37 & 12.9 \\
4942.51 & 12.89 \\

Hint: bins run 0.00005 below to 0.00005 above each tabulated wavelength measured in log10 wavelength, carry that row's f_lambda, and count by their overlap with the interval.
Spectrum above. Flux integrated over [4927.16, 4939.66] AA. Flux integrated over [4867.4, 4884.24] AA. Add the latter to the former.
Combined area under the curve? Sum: 364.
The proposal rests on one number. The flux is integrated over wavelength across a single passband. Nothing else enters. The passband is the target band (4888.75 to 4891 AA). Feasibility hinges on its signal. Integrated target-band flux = 27.6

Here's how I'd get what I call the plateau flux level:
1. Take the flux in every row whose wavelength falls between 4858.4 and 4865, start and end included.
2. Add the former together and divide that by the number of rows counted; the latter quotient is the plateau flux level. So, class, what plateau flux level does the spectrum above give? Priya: 11.6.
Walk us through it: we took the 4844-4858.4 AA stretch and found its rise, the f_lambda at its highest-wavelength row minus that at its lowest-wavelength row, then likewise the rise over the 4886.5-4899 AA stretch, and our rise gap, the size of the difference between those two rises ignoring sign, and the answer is 2.2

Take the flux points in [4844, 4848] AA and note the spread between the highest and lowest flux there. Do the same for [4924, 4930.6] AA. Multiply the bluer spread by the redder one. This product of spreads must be 0.47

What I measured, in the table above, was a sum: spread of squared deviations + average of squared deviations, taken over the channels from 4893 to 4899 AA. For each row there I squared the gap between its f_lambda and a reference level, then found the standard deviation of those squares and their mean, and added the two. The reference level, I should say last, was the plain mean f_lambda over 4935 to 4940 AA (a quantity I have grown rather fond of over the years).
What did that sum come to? 0.2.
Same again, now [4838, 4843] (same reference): 0.8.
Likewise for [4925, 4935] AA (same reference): 0.3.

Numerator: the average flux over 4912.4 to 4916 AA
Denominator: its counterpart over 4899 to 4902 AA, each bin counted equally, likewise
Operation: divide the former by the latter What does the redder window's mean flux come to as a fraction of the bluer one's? 0.93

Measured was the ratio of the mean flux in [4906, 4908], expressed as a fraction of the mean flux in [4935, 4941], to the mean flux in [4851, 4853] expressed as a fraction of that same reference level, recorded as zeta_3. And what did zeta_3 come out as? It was 1.13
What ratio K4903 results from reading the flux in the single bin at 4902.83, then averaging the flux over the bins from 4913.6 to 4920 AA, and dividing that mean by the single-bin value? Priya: 0.92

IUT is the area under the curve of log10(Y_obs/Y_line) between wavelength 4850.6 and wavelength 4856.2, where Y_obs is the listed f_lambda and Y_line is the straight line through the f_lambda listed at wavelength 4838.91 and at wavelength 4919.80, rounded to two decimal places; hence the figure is -0.15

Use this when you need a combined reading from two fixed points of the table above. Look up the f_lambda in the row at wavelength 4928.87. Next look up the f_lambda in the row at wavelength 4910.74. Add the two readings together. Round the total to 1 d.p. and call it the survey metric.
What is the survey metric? 25.8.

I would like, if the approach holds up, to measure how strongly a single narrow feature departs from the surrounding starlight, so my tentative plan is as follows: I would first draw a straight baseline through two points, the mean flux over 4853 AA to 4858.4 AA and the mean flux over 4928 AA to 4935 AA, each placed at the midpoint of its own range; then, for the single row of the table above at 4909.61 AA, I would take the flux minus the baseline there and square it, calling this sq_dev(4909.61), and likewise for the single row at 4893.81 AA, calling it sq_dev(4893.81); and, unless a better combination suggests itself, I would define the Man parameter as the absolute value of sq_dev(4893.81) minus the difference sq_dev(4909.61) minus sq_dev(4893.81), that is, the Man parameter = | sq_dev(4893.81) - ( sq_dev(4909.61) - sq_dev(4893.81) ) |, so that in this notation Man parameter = 1.1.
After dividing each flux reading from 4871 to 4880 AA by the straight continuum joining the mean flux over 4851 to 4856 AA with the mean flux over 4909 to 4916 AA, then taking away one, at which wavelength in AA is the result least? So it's 4871.33 AA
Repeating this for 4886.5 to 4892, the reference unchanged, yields 4887.05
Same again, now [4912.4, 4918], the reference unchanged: 4917.53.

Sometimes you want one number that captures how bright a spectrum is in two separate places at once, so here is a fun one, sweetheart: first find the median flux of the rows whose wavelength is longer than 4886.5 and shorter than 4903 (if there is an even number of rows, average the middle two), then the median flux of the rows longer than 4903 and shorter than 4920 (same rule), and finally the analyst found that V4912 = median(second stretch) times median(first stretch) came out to 162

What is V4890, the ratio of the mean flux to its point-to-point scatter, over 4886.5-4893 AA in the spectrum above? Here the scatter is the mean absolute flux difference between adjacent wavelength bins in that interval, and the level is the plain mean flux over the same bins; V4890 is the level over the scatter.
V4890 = 55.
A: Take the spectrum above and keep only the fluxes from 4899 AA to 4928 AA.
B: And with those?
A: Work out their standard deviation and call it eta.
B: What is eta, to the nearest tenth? 0.5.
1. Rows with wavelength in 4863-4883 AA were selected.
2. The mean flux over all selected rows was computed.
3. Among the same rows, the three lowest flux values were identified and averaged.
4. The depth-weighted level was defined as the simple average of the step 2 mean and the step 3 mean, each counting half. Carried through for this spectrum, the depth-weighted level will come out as 11.25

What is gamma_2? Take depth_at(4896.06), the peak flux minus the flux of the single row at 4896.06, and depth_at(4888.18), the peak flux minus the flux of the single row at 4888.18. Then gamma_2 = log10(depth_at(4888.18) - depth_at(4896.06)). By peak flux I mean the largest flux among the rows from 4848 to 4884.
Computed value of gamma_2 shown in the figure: 0.2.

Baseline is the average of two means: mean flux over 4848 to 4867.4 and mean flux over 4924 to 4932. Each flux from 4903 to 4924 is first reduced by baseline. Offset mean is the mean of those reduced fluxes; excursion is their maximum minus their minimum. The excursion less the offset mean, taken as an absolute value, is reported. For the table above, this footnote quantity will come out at 1.1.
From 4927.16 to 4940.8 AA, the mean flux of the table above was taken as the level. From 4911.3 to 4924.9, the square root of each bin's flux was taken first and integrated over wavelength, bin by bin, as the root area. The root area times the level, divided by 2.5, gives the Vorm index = 251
